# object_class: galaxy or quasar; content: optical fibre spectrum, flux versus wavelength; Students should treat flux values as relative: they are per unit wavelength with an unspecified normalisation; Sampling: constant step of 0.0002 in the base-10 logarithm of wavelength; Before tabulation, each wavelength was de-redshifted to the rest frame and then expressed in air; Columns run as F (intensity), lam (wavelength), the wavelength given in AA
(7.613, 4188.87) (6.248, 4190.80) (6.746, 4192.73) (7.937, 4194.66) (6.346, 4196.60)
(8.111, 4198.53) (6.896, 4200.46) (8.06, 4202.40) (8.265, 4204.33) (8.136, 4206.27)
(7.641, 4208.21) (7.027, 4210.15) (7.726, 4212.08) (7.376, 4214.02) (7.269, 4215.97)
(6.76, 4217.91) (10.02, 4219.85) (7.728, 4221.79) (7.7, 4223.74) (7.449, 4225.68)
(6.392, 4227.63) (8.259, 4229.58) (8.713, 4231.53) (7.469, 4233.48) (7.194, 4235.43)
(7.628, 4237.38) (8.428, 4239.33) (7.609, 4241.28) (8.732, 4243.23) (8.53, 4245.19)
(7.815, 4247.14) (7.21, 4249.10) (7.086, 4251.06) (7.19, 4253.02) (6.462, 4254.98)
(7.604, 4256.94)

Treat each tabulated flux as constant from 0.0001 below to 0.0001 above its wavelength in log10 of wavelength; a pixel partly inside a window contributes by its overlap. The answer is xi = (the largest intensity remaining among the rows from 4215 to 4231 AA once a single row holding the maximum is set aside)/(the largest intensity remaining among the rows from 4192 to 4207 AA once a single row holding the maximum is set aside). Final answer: 1.02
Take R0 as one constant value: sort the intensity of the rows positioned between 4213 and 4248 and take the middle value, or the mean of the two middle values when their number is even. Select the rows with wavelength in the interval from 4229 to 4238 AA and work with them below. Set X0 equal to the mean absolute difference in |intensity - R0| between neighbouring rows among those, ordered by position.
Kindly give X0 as 0.50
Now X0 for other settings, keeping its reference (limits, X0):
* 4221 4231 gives 0.49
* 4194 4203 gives 0.65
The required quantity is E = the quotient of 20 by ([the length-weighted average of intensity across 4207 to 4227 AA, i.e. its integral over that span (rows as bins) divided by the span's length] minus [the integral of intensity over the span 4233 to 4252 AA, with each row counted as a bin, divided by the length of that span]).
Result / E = -158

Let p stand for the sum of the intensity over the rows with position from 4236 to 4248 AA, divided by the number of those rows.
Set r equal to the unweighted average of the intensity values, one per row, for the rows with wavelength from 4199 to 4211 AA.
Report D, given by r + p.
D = 15.8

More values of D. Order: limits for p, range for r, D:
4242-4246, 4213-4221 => 16.5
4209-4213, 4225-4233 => 15.1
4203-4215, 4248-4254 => 14.9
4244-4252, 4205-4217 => 15.2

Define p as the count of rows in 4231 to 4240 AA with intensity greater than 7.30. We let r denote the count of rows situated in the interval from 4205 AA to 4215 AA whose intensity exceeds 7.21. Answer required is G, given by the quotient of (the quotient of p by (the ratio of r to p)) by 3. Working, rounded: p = 4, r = 4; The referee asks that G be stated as 1.3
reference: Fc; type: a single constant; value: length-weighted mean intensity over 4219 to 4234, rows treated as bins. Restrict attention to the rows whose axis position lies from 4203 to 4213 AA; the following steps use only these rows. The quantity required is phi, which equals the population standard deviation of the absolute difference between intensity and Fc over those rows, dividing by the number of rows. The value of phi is 0.28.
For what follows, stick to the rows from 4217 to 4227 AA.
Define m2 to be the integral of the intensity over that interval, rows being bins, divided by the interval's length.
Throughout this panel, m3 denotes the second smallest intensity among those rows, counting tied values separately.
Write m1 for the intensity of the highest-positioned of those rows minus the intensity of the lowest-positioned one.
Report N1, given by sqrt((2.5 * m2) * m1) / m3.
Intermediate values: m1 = 0.7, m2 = 7.89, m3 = 7.449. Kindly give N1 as 0.5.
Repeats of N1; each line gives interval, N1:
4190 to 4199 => 0.9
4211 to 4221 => 0.9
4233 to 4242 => 0.2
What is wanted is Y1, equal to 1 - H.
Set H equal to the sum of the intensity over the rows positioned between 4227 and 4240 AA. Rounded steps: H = 54.1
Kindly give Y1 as -53.1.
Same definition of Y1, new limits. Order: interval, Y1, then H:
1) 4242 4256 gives -52.0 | 53.0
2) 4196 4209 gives -52.5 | 53.5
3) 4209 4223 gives -52.9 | 53.9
